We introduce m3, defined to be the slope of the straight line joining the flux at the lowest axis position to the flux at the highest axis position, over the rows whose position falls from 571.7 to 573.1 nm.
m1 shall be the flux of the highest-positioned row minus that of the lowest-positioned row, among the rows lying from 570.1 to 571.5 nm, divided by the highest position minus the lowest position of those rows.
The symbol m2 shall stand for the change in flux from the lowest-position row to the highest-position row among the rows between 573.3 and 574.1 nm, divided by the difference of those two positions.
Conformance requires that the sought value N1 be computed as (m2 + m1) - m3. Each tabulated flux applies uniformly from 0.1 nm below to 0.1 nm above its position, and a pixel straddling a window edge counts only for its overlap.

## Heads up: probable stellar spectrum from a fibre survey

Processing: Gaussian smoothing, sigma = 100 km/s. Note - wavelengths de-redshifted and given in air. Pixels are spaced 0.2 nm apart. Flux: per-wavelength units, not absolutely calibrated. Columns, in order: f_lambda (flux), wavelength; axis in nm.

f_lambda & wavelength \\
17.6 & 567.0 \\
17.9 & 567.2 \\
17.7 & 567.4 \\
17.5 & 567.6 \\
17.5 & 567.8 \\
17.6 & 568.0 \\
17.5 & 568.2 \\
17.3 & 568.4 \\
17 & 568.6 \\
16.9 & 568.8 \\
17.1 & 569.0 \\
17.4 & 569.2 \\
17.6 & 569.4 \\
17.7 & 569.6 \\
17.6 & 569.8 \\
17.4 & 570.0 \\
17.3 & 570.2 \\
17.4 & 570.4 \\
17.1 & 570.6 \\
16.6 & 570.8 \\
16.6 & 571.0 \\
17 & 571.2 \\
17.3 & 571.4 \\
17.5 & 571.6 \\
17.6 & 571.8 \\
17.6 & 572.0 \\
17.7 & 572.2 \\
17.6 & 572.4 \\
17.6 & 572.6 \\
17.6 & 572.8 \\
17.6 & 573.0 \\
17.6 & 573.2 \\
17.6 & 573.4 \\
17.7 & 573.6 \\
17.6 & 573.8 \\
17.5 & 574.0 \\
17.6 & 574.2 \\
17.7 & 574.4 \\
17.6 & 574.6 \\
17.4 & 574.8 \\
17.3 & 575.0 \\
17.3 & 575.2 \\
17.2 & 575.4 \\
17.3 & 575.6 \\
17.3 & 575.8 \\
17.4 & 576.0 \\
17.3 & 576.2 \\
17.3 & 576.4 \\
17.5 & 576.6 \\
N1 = -0.2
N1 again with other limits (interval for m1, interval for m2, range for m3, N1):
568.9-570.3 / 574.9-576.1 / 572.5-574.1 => 0.3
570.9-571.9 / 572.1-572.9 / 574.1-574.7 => 1.1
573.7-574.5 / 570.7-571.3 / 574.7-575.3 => 1.4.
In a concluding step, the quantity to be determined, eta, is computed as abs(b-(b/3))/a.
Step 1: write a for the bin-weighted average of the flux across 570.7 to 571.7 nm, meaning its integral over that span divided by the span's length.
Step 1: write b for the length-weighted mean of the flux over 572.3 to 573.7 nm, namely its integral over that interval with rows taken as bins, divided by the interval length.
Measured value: 0.691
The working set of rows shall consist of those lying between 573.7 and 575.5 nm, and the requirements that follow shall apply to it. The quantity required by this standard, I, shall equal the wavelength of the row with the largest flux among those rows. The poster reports 574.4 nm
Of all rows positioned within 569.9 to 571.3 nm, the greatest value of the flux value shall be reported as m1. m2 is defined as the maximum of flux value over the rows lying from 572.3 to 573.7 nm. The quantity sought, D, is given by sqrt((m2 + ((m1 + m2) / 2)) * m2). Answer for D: 25.0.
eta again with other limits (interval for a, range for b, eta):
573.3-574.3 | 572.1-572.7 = 0.668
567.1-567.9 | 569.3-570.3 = 0.662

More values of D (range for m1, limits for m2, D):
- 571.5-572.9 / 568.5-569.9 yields 25.0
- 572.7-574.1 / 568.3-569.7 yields 25.0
